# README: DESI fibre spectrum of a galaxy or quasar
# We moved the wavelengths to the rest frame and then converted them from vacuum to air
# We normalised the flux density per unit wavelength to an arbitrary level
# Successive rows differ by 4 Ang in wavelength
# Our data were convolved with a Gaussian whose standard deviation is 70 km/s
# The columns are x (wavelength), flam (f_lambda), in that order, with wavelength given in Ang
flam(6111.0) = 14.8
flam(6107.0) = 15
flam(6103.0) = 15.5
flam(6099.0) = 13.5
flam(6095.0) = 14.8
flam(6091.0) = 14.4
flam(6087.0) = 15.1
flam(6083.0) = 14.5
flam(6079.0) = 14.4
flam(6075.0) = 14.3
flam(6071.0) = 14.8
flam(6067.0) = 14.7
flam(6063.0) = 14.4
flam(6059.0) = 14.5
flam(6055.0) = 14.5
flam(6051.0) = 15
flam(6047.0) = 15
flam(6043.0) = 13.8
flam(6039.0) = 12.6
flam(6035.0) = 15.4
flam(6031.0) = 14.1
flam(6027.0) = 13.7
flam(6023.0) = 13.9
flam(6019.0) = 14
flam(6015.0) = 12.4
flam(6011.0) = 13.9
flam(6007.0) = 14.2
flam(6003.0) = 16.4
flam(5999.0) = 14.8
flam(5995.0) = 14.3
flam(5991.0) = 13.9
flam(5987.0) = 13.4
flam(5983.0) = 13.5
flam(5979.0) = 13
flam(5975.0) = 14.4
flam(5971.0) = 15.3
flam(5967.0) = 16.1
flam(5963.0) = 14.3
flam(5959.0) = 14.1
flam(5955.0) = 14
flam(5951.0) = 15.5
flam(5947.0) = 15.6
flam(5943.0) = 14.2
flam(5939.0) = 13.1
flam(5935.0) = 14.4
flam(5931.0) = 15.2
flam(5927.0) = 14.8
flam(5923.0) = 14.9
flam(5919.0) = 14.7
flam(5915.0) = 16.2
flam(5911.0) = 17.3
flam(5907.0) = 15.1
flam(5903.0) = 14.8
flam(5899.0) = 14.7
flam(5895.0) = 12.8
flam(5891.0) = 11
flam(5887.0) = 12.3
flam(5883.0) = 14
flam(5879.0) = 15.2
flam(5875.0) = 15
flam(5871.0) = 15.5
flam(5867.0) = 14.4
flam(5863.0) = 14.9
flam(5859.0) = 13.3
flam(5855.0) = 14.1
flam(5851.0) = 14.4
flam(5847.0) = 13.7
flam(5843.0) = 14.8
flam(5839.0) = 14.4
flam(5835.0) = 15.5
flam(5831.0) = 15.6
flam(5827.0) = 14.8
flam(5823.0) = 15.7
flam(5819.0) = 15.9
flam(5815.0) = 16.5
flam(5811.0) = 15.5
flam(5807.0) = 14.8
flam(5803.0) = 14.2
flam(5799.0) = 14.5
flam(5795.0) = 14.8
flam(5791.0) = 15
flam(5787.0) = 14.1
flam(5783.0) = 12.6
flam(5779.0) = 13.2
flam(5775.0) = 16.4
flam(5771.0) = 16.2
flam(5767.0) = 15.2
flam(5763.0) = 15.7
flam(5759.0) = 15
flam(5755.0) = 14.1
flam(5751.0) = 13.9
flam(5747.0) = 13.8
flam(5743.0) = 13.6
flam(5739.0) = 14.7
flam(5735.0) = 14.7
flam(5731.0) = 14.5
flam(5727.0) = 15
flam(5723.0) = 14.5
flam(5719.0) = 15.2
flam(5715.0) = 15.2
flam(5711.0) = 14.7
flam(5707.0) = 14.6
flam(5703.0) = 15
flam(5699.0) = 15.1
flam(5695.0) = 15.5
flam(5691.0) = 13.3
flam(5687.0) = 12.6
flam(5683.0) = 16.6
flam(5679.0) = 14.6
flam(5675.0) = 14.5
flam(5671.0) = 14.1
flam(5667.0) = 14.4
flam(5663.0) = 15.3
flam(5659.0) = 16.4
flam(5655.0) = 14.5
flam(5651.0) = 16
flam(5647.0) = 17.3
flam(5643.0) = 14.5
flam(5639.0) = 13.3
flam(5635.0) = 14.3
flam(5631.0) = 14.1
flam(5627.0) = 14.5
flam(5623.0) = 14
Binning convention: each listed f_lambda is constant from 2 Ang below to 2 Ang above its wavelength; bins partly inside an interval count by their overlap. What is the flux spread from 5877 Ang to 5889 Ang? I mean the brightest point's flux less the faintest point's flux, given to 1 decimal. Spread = 2.9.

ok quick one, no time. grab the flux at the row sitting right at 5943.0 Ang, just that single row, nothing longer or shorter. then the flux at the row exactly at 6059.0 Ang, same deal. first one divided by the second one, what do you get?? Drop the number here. 0.98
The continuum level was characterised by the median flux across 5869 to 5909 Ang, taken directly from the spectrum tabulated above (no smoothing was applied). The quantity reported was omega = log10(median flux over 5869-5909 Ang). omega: 1.169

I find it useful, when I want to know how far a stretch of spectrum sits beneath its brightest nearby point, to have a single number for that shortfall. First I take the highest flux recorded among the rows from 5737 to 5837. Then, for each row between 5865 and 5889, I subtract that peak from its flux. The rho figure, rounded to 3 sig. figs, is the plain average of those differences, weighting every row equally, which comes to -2.10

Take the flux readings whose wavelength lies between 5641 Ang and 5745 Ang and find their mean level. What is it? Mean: 14.86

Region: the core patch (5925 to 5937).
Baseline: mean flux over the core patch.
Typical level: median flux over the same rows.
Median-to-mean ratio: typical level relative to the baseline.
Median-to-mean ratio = 1.00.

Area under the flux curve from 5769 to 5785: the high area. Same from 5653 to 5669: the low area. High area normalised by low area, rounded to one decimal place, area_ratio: 1.0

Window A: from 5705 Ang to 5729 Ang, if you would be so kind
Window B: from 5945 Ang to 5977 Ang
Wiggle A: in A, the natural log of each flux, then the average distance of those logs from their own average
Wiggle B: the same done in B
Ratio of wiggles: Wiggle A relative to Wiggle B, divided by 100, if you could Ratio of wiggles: 0.0038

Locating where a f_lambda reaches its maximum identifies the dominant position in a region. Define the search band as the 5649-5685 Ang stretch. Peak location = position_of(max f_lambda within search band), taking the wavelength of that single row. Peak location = 5683.0 Ang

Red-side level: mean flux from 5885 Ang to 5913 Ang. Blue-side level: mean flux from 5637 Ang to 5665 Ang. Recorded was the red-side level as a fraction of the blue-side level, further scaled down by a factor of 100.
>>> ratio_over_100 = 0.0091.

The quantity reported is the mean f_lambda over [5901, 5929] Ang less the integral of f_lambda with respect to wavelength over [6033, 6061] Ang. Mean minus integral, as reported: -388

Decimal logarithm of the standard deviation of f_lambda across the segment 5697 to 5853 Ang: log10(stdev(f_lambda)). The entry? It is -0.08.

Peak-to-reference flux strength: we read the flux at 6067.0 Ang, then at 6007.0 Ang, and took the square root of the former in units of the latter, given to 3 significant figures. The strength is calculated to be 1.02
